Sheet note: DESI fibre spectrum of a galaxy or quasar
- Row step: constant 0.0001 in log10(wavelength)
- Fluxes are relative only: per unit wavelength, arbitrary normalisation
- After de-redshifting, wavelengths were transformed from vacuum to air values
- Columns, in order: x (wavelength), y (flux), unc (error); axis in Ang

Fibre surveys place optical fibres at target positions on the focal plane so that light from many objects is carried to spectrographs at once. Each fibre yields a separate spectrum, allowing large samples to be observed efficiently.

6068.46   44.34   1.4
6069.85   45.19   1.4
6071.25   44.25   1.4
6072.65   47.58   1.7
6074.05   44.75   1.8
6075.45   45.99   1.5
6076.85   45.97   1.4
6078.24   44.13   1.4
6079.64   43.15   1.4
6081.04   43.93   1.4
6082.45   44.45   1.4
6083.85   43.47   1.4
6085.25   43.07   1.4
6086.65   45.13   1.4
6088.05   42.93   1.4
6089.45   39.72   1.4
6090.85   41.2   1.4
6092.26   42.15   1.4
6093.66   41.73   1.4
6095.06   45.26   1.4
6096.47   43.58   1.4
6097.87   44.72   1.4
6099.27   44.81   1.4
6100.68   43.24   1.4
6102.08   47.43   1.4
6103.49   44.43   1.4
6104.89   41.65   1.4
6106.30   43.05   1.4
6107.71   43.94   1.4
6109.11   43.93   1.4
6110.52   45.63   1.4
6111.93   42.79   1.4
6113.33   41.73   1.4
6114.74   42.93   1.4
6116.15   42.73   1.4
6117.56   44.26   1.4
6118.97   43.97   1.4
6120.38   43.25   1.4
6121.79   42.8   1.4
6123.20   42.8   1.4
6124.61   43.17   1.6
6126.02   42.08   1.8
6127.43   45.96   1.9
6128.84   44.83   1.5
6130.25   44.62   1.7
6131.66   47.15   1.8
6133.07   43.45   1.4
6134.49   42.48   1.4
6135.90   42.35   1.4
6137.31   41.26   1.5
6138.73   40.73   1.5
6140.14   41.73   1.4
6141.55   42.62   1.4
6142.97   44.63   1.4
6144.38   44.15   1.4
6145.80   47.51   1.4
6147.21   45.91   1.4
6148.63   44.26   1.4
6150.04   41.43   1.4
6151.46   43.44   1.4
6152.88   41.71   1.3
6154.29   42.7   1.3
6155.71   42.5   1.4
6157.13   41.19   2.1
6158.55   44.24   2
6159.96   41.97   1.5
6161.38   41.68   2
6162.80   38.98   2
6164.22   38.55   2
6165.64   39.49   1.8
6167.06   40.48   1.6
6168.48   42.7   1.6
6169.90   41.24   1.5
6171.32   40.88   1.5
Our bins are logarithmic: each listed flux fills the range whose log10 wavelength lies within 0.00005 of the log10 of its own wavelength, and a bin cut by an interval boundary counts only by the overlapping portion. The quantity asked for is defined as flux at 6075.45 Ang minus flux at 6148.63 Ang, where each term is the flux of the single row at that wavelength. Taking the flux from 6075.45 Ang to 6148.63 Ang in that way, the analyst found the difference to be 1.7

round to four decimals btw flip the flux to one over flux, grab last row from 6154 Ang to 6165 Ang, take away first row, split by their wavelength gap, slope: 0.0003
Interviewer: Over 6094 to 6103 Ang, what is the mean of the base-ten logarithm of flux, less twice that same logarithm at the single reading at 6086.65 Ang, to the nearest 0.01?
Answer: -1.66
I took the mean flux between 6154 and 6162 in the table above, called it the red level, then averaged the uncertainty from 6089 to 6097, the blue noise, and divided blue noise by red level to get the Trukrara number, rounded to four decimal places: 0.0330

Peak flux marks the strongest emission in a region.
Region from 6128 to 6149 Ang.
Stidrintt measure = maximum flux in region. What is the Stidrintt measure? 47.51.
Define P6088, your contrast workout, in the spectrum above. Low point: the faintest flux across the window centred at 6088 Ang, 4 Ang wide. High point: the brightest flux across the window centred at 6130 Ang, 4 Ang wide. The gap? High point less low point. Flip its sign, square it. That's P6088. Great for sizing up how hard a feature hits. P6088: 55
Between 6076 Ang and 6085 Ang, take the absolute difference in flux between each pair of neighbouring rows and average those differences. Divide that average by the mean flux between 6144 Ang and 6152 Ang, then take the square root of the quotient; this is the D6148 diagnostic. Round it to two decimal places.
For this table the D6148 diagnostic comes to 0.15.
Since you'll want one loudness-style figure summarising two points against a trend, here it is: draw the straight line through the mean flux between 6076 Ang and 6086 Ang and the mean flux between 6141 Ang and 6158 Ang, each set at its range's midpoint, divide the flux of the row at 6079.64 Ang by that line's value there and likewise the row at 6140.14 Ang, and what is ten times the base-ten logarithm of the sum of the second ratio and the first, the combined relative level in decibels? 2.87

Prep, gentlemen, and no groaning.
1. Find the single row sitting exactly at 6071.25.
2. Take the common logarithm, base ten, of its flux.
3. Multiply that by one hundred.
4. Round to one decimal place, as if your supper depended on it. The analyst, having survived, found 164.6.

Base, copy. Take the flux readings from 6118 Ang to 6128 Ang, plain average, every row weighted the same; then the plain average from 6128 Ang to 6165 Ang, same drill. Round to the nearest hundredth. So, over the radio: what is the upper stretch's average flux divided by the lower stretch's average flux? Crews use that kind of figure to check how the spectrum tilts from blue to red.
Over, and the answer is 0.99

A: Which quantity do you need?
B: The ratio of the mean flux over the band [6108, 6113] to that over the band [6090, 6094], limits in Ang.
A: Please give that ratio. 1.06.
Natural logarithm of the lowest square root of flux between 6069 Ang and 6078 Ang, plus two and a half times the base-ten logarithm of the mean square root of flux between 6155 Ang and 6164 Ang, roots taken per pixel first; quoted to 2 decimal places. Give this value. 3.92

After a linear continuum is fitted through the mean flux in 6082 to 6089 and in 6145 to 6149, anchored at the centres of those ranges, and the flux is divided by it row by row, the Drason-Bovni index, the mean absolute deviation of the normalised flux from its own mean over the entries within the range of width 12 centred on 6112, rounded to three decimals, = 0.020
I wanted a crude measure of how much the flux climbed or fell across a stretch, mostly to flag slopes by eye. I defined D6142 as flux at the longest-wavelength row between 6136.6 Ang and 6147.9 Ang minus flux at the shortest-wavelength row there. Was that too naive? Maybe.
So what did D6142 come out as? 5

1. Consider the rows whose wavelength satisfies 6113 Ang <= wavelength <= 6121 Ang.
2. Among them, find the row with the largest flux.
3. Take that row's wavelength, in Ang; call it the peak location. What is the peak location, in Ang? 6117.56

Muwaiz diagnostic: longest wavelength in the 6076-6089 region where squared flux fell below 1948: 6088.05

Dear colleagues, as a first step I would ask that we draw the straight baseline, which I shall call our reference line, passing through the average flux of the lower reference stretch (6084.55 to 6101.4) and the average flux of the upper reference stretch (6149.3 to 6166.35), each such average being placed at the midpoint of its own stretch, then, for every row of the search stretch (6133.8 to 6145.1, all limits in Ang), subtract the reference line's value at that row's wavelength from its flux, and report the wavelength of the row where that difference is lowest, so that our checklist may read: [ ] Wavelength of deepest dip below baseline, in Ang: 6138.73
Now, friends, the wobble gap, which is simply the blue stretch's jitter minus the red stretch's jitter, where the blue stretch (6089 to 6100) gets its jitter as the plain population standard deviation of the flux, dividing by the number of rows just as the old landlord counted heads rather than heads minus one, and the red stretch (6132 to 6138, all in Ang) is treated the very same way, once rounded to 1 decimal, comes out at 1.1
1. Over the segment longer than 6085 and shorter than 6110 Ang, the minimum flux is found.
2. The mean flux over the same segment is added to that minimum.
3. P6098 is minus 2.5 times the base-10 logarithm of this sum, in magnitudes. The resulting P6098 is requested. -4.80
